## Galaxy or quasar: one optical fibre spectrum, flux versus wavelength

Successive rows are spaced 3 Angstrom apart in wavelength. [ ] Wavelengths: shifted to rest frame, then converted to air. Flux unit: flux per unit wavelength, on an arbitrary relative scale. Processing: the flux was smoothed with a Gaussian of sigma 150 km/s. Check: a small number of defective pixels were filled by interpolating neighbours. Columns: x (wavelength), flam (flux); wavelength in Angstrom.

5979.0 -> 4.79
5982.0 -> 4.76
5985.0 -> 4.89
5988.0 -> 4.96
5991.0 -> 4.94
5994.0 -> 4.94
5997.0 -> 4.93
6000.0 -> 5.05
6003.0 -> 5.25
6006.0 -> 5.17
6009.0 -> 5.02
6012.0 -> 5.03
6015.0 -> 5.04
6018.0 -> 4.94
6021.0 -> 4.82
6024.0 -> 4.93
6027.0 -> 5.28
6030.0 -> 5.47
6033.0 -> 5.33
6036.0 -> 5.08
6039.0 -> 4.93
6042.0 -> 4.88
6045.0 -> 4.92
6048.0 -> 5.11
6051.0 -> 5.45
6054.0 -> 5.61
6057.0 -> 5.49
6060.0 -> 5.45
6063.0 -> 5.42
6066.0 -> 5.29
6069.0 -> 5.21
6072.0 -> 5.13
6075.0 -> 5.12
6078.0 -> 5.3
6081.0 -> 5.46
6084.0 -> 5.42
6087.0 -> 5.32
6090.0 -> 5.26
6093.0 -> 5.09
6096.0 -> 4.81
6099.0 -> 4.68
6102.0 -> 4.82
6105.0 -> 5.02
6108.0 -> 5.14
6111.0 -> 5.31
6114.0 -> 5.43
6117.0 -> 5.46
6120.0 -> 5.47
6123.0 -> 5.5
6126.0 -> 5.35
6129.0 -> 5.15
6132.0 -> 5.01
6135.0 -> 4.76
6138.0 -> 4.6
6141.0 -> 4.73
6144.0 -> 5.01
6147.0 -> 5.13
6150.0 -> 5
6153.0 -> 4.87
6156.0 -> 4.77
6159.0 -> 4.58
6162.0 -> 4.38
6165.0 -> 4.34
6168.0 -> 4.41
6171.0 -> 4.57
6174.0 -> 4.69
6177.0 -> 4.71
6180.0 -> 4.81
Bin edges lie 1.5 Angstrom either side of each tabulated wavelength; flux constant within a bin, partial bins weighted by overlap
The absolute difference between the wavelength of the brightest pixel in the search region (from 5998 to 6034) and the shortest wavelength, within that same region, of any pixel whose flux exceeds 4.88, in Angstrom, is 30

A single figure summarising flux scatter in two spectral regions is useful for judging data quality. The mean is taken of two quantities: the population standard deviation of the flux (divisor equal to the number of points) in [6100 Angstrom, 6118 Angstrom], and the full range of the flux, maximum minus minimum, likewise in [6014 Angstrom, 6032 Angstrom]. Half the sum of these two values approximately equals 0.44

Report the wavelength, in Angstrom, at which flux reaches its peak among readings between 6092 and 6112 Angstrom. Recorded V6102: 6111.0 Angstrom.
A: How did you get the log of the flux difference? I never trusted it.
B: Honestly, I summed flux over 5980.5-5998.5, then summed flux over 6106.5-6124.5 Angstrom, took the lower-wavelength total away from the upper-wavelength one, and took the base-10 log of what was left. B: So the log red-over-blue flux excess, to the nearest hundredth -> 0.46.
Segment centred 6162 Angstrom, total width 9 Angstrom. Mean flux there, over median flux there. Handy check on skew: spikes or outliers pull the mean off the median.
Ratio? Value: 1.01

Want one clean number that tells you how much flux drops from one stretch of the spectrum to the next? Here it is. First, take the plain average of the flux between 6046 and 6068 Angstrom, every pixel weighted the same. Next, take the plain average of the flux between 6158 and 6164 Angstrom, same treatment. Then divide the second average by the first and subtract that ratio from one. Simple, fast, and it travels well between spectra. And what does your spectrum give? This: 0.17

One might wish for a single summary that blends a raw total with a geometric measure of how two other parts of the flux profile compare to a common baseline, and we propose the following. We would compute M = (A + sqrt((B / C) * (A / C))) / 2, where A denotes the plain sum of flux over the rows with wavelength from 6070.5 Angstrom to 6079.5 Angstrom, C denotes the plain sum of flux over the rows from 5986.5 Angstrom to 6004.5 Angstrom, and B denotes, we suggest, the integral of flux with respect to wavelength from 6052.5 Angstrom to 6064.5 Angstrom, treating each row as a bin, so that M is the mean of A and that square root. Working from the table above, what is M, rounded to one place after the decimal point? 8.3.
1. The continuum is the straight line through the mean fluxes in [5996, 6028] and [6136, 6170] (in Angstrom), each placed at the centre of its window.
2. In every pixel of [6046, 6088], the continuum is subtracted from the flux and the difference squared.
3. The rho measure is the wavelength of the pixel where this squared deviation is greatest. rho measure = 6054.0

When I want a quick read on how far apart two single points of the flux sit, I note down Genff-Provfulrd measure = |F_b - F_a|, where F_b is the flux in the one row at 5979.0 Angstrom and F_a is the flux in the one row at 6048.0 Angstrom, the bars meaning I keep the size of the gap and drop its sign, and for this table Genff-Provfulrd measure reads 0.32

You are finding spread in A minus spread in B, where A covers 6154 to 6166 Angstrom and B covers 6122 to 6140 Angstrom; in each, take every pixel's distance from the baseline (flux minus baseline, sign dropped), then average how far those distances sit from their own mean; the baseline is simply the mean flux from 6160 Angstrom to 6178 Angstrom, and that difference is -0.21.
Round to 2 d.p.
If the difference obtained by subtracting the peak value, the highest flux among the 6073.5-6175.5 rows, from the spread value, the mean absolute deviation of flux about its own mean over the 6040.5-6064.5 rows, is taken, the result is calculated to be -5.26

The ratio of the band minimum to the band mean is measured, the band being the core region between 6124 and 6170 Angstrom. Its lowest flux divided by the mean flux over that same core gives 0.90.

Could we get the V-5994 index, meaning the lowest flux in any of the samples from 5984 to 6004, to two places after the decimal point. 4.89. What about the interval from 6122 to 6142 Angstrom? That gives 4.60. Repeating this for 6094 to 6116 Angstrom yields 4.68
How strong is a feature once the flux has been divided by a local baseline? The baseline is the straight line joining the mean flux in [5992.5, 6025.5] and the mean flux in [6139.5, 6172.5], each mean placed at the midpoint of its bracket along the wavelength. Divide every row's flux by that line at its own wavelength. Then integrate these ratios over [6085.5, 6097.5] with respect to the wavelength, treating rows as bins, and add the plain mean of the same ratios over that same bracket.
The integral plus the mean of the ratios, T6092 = 13.7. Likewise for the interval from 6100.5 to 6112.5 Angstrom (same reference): 13.7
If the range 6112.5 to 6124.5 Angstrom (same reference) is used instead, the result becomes 14.8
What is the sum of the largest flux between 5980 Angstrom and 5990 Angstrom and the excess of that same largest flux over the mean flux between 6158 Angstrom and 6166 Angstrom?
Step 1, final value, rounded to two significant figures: 5.5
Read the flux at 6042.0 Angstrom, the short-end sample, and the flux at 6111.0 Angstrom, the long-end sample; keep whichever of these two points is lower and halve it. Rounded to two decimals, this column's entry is 2.44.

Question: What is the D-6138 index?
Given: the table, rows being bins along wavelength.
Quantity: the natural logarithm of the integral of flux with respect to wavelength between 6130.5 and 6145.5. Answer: 4.28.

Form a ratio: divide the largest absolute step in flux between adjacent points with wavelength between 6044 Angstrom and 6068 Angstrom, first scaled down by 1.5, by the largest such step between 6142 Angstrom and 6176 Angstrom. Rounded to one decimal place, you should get 1.1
